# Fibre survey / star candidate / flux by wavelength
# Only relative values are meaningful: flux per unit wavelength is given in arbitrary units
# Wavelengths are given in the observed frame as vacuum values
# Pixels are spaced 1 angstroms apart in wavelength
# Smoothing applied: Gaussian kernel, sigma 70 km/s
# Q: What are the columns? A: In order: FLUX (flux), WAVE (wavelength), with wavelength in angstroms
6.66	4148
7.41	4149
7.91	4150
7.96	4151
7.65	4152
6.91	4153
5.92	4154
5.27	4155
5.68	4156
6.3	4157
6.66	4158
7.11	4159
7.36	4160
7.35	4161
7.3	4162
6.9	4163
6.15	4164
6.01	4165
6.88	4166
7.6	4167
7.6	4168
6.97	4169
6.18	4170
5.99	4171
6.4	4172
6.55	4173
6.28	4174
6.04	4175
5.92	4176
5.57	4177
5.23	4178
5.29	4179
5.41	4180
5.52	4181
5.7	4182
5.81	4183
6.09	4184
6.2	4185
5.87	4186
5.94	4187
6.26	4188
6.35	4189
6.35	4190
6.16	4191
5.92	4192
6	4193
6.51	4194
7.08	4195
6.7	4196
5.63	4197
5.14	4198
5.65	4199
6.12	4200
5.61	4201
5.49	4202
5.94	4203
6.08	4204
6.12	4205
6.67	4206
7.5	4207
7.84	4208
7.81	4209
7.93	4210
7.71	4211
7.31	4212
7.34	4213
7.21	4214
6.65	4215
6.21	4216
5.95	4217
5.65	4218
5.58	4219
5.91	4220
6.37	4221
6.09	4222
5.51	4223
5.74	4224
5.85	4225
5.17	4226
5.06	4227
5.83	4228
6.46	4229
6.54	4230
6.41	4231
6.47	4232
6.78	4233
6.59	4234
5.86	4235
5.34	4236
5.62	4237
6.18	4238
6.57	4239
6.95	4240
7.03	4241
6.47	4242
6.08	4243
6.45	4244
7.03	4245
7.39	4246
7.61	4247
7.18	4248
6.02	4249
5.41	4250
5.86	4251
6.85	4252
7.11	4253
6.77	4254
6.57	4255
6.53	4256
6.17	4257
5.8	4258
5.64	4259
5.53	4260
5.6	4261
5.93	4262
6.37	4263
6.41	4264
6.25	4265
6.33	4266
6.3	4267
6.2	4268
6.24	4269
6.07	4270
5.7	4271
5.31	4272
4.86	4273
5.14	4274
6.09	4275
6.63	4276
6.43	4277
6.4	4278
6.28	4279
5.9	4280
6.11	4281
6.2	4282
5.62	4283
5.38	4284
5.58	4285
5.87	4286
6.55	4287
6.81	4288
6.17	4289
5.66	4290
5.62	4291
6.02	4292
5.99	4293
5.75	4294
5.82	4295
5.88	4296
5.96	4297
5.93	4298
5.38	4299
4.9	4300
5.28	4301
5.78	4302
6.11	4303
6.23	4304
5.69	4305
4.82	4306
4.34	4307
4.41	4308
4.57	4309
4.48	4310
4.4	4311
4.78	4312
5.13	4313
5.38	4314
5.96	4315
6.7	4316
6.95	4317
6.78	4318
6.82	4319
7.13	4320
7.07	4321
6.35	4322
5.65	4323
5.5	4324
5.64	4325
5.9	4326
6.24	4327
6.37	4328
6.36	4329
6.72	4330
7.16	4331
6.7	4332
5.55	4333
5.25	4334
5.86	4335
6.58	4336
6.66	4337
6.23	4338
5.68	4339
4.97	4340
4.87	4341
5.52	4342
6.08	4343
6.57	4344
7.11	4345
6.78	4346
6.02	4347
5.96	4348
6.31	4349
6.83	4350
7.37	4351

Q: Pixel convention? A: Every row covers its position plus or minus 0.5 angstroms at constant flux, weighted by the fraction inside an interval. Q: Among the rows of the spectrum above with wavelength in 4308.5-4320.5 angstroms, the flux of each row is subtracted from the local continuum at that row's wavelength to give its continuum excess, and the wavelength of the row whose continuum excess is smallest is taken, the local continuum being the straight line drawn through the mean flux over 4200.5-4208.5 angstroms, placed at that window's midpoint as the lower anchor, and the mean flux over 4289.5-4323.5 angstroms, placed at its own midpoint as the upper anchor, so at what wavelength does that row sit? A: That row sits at 4320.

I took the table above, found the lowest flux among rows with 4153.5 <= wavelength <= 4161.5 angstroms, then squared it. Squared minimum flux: 27.8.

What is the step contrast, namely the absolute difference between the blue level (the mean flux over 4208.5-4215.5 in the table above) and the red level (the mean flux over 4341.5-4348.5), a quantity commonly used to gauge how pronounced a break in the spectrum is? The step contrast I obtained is 1.1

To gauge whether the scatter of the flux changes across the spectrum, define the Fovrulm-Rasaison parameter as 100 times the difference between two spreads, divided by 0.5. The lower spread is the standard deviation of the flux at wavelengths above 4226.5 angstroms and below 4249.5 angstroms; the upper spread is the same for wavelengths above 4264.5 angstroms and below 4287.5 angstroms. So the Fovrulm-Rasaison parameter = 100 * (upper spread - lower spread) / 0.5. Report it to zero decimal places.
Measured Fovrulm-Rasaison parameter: -32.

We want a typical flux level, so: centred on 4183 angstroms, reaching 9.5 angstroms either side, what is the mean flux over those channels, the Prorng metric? 5.9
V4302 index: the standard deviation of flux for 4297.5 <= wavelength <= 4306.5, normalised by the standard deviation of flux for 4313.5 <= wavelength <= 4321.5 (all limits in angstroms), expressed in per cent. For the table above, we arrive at 83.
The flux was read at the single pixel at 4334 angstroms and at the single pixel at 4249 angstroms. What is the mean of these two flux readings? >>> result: 5.6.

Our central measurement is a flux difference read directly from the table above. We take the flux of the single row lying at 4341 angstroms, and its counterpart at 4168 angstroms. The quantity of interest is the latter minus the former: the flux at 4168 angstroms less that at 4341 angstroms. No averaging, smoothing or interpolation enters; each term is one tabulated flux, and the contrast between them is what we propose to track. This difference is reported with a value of 2.7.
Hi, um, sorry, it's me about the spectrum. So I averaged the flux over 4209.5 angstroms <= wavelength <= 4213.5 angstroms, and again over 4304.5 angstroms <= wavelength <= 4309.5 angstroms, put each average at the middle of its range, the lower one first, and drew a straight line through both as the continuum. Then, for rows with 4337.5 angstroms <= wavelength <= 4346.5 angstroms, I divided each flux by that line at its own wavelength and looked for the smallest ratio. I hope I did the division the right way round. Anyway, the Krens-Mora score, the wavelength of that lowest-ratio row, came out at 4341 angstroms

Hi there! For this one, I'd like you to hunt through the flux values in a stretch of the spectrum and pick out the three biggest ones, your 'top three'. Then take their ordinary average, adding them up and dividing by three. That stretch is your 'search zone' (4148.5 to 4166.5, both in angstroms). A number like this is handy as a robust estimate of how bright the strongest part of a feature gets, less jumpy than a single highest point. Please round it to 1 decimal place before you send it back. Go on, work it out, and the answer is 7.8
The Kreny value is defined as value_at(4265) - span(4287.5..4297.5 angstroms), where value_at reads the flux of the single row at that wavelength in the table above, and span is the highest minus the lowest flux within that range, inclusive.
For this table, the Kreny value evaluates 5.06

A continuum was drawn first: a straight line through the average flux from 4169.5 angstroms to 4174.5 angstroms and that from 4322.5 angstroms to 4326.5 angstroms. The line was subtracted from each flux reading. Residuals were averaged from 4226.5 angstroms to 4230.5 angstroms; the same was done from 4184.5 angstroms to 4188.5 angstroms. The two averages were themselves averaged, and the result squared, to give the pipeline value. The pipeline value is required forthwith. 0.01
